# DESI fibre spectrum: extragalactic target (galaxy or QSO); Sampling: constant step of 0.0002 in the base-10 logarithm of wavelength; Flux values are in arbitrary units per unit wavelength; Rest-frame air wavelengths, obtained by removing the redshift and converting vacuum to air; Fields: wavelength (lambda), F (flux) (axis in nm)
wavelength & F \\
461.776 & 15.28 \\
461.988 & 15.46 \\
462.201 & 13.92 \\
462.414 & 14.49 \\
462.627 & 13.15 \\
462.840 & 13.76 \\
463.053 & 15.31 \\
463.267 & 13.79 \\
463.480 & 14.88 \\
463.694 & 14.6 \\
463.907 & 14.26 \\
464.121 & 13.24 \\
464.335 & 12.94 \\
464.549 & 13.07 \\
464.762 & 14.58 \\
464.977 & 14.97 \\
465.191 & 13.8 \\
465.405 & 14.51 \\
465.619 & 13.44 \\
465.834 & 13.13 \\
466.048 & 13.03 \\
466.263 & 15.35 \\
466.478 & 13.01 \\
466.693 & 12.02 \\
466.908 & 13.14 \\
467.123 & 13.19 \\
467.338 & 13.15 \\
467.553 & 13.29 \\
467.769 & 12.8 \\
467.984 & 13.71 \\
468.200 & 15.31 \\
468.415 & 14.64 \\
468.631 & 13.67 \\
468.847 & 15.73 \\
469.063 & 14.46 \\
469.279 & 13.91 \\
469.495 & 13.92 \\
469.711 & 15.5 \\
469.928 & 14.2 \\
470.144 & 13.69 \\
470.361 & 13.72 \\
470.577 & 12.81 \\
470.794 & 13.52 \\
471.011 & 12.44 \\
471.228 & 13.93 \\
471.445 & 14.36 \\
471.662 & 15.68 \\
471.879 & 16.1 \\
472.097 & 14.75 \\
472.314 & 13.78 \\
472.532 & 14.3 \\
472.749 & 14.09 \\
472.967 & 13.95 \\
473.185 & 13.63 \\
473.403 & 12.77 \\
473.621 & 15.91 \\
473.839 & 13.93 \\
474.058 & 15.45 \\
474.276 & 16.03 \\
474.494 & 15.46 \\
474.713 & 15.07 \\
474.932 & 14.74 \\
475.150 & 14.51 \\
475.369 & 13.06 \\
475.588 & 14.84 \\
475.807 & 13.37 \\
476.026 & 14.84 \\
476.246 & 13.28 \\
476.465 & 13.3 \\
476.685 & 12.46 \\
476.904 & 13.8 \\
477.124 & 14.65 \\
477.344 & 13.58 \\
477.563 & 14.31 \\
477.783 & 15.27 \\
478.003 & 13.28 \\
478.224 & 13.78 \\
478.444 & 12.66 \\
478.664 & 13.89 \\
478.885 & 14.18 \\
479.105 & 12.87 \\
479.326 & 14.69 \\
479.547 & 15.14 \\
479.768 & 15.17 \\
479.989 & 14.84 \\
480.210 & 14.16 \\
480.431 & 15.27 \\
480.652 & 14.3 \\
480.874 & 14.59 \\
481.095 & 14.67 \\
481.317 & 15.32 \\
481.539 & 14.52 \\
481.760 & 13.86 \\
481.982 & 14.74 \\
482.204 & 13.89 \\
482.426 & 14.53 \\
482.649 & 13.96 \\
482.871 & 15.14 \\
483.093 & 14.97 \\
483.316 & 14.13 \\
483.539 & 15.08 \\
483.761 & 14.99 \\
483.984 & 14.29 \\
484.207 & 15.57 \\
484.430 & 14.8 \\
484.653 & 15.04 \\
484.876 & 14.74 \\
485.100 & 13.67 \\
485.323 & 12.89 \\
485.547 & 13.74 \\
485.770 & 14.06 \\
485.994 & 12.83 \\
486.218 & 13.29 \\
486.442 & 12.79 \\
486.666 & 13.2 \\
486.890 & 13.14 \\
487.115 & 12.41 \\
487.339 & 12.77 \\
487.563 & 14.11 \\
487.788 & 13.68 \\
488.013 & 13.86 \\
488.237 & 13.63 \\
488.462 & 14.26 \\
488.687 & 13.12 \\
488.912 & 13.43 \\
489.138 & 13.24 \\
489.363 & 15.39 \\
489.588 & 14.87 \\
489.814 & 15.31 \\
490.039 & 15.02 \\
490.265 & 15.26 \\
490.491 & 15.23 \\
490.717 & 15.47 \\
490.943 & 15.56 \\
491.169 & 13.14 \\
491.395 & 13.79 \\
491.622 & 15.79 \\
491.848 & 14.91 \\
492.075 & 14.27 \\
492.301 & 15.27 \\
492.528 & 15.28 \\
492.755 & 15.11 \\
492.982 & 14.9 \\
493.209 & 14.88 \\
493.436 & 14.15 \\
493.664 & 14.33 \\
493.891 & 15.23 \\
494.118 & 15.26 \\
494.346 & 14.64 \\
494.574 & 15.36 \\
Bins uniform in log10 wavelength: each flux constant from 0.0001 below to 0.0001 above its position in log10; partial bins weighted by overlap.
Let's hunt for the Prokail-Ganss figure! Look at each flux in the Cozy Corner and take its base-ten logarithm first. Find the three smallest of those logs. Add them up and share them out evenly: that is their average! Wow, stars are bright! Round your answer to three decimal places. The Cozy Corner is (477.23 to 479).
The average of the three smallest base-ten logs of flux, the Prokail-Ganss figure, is 1.120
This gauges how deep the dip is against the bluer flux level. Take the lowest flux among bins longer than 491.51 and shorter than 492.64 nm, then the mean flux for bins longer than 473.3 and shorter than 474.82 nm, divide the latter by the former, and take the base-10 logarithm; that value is 0.02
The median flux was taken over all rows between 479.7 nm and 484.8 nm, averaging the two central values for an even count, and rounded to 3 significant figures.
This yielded 14.7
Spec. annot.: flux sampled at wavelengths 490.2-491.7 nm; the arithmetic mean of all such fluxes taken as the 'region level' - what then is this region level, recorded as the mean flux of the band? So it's 14.9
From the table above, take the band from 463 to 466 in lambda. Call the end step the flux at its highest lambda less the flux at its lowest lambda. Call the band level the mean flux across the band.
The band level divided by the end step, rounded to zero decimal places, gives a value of -6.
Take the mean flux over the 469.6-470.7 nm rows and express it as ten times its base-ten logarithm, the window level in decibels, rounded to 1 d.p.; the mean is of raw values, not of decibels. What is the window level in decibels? 11.5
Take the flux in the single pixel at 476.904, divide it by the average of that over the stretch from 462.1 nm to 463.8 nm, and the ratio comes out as 0.97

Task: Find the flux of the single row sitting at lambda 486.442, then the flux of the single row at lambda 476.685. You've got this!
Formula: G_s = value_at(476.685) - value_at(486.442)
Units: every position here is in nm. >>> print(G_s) -0.3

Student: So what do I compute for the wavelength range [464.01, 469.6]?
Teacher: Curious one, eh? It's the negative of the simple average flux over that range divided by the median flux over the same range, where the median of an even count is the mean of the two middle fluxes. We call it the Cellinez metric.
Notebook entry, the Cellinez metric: -1.02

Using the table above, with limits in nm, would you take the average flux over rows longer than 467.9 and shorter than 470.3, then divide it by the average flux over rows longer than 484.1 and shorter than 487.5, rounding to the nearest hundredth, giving 1.06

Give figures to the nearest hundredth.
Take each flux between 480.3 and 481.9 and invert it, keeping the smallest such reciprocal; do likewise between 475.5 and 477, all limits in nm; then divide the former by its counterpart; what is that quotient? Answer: 0.97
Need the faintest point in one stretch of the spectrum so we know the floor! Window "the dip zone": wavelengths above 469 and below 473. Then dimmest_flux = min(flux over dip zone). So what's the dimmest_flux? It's 12.44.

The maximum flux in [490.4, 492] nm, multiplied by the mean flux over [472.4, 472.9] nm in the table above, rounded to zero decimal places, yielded 224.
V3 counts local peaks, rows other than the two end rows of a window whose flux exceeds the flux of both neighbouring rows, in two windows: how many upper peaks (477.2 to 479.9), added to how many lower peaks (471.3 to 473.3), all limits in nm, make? 5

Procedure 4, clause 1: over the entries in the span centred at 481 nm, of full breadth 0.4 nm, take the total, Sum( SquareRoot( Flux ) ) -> 7.65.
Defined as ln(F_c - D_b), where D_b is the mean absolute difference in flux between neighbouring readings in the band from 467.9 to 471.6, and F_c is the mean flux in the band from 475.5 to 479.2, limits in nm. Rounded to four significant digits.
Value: 2.552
